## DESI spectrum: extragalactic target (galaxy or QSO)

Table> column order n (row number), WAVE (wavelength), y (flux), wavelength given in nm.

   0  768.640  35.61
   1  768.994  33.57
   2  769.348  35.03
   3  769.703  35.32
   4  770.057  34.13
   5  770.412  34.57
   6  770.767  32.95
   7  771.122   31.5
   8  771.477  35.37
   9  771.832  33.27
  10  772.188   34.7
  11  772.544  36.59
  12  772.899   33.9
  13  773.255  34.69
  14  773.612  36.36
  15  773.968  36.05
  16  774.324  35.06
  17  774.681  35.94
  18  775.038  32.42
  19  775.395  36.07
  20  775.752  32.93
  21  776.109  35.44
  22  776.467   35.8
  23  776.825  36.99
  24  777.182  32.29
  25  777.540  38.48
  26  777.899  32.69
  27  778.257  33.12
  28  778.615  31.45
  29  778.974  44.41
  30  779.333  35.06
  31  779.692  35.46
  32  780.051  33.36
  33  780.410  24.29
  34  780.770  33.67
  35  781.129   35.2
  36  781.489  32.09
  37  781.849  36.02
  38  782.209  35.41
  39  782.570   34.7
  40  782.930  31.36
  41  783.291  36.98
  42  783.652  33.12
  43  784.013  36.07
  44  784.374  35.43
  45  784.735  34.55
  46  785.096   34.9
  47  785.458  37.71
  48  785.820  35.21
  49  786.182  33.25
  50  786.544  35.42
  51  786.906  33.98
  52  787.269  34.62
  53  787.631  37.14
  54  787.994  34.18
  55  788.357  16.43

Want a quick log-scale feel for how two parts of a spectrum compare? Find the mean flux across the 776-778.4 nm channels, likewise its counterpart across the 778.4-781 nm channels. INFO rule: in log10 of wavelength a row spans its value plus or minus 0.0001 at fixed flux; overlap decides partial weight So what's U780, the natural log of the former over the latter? 0.03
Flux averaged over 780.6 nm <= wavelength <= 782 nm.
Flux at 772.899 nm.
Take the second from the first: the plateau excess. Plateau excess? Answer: 0.3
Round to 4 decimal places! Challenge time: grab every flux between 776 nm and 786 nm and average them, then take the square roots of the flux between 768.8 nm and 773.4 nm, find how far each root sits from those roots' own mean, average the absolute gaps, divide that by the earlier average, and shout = 0.0024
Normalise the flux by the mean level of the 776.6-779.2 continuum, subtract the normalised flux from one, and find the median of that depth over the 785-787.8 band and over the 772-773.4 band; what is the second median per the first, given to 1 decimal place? 1.6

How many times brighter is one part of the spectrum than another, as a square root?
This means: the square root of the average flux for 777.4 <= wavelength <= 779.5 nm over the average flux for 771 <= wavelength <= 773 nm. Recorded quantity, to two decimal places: 1.02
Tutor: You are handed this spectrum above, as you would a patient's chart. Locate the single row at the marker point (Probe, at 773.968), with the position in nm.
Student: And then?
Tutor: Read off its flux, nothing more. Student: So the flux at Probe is 36.05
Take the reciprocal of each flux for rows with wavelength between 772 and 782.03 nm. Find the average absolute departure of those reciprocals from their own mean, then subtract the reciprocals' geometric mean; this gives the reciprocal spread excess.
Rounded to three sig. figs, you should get -0.0271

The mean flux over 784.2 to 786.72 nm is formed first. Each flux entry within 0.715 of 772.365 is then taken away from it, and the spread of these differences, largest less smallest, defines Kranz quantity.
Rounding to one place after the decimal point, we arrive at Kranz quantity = 3.3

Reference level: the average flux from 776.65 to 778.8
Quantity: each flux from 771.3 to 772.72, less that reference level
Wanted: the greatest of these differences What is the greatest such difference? 2.4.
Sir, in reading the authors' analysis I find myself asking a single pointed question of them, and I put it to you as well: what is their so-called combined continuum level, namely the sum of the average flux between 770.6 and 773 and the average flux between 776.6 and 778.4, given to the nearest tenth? 68.8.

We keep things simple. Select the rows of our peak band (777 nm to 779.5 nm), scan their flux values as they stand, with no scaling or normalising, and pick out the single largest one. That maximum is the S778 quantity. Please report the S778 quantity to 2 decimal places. 44.41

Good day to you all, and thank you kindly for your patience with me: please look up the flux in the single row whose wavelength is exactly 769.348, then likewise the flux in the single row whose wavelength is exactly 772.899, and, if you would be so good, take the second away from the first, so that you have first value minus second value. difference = 1.1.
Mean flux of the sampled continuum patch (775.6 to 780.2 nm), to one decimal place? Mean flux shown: 35.2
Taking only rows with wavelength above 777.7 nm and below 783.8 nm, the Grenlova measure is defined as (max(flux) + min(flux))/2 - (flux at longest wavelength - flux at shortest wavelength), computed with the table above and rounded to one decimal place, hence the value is 33.9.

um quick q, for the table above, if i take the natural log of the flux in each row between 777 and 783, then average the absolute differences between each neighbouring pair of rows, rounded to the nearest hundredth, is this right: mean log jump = 0.13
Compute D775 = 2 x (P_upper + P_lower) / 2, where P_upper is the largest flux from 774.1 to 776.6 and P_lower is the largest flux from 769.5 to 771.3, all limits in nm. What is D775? 71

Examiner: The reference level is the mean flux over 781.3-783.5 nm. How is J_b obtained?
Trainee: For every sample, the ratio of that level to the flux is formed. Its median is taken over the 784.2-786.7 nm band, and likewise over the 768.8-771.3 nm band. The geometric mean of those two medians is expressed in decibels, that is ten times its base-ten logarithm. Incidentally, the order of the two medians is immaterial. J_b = -0.03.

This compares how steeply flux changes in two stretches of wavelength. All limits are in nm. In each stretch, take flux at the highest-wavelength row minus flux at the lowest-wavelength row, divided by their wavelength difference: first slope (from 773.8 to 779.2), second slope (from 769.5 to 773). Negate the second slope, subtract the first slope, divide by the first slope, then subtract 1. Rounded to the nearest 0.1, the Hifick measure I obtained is -1.7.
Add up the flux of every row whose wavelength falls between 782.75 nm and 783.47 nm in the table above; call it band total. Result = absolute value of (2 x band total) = 137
